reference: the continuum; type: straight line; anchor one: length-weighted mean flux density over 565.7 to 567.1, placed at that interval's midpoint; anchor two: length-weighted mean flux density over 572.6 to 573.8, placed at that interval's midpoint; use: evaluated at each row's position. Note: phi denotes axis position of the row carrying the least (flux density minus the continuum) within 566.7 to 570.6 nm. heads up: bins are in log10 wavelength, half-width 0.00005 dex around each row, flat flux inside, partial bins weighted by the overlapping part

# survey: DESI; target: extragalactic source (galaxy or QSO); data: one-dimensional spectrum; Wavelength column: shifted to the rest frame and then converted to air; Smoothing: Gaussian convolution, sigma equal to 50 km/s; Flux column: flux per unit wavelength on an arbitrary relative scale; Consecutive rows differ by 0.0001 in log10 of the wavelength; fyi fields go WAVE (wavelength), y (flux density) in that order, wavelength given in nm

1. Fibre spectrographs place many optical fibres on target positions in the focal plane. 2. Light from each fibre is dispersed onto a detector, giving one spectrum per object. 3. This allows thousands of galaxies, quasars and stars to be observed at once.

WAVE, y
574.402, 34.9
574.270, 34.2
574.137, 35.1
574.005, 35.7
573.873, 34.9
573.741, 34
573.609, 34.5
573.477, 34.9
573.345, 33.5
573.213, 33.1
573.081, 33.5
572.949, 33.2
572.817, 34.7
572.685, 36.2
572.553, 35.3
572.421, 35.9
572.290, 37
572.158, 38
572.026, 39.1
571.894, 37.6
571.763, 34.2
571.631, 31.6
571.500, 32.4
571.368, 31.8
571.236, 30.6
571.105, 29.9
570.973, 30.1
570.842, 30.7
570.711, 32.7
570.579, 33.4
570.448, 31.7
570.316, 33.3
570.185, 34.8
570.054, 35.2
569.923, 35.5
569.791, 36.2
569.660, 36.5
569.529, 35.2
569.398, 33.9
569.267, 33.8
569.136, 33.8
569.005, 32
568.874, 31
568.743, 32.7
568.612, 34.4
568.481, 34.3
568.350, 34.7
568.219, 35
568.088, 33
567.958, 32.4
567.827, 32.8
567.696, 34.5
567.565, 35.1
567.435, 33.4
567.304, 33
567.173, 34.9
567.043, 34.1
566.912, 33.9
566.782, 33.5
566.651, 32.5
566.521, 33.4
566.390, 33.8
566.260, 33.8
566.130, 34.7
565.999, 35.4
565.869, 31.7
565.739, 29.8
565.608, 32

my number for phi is 568.874 nm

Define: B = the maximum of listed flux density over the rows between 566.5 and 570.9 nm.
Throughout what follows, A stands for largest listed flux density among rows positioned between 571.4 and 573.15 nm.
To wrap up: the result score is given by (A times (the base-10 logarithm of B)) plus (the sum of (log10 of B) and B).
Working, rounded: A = 39.1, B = 36.5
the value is 99.1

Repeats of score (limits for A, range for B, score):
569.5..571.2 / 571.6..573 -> 98.8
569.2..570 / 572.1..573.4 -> 97.2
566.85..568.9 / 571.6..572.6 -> 96.6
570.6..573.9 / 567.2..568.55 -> 97.1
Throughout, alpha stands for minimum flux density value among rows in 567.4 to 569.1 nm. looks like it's 31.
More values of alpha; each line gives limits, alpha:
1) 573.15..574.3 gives 33.1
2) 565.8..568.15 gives 31.7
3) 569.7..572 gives 29.9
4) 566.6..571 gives 30.1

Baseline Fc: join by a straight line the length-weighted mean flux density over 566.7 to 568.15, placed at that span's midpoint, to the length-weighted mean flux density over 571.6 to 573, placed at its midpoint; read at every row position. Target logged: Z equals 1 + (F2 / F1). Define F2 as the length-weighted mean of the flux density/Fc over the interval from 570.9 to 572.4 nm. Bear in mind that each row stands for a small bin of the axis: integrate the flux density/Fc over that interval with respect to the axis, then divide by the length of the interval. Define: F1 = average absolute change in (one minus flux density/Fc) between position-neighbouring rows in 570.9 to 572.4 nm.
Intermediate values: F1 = 0.037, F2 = 0.95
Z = 27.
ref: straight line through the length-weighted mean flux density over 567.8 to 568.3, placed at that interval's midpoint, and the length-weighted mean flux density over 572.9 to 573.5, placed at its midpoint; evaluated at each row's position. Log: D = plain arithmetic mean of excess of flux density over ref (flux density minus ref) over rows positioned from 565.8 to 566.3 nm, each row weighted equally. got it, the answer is 0.6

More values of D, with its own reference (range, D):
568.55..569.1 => -0.9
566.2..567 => 0.1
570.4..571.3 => -2.2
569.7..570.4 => 1.5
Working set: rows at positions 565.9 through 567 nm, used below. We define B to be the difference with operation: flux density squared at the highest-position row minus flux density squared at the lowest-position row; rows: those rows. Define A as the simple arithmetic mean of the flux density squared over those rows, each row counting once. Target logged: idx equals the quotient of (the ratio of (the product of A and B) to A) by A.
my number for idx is -0.09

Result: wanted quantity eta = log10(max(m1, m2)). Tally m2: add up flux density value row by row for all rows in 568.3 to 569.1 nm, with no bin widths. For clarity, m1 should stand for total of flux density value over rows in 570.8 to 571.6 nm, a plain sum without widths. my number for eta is 2.30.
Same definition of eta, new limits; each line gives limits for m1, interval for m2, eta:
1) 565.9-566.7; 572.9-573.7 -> 2.31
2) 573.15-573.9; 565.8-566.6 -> 2.31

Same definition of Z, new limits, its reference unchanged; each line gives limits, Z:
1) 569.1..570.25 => 63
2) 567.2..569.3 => 36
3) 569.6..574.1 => 34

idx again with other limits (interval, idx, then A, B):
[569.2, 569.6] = 0.08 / 1177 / 97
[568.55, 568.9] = -0.21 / 1071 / -222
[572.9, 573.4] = 0.02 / 1111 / 20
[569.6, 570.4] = -0.18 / 1244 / -223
